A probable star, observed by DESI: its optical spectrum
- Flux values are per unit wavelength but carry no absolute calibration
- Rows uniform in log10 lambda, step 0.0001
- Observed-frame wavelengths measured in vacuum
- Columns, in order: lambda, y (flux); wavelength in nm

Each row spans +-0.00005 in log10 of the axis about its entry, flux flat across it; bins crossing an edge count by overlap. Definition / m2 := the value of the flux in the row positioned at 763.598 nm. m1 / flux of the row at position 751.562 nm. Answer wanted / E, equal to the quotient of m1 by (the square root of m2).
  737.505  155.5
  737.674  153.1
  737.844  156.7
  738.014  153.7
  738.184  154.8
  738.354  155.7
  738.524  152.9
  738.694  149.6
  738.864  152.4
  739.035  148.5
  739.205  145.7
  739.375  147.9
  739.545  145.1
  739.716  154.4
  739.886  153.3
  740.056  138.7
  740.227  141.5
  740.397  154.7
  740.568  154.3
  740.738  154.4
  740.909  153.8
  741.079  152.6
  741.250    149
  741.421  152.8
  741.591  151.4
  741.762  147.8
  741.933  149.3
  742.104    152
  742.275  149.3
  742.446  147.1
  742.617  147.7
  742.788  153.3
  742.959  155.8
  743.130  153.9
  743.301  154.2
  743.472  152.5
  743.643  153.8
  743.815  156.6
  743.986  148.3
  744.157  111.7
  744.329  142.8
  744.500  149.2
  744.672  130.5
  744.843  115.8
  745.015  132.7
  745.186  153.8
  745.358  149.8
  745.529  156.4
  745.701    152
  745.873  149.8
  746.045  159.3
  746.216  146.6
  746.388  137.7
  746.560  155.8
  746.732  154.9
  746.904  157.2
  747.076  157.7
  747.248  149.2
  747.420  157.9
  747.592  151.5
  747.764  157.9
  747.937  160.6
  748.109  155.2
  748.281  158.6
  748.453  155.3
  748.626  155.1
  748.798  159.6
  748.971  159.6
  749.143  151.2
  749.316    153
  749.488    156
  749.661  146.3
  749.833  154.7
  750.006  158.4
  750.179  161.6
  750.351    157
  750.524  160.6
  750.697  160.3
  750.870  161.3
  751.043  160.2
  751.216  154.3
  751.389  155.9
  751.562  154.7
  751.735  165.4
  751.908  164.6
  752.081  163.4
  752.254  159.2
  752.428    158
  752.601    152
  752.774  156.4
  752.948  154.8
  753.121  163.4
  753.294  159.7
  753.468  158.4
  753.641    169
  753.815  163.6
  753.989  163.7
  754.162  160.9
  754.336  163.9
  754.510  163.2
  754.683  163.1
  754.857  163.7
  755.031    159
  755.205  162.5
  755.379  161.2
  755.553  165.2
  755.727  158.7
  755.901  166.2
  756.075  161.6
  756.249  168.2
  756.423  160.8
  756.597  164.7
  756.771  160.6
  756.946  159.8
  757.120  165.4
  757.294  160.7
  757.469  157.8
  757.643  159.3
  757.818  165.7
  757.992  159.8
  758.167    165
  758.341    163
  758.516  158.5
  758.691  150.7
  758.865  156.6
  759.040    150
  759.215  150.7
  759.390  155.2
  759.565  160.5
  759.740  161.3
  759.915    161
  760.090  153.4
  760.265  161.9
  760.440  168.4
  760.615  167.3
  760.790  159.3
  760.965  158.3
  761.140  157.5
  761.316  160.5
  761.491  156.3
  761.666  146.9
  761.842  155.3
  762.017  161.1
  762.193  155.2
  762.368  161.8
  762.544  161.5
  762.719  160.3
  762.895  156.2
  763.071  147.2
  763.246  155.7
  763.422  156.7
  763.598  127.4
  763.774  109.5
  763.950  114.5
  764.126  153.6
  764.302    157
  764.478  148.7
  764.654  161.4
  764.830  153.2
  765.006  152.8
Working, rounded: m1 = 154.7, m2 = 127.4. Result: 13.7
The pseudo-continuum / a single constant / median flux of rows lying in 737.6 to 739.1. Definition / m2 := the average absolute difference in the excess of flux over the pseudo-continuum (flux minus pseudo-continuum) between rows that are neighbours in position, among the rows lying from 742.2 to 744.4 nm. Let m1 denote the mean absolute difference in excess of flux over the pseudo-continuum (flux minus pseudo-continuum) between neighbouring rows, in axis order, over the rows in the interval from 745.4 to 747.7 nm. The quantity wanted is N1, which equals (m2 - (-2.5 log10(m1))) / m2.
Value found 1.27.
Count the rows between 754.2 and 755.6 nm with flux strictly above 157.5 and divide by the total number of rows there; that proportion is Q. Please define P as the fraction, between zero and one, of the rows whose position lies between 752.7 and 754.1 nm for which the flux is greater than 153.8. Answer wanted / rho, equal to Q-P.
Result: 0.0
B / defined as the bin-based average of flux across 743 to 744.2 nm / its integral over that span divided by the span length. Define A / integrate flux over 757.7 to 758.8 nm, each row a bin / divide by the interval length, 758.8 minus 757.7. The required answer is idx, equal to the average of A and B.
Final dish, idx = 155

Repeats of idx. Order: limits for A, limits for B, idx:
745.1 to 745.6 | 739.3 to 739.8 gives 151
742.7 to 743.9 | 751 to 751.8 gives 156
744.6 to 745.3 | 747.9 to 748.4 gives 146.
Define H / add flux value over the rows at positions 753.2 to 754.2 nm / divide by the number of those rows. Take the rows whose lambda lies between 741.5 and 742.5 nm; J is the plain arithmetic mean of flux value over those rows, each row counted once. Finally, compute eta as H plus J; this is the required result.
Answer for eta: 312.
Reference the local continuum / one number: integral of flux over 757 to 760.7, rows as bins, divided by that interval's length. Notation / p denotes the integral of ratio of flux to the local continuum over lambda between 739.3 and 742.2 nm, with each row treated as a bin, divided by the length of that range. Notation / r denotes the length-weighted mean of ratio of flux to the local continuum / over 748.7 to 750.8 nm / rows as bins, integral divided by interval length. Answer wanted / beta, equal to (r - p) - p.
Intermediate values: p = 0.94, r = 0.98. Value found -0.90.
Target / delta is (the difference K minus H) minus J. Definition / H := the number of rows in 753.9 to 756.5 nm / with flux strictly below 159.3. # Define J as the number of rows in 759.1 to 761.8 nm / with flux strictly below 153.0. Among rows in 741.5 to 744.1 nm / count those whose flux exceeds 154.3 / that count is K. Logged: -2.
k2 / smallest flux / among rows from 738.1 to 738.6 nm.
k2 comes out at 152.9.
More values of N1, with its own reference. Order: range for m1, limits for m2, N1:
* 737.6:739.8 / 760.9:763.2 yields 1.26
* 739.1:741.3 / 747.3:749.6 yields 1.42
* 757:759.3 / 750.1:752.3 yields 1.54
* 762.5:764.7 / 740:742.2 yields 1.92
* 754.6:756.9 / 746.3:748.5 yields 1.30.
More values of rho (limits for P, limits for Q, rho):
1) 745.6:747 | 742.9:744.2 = -0.5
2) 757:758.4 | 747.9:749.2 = -0.5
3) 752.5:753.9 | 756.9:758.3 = 0.1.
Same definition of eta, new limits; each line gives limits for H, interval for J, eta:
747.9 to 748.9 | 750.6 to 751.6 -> 315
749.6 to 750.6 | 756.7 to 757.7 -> 317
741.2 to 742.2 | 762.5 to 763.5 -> 307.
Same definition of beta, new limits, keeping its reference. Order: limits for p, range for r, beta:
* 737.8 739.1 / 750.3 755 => -0.91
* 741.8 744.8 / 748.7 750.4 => -0.87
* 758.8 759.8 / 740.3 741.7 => -0.99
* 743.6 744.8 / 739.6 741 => -0.82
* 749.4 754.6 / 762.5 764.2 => -1.10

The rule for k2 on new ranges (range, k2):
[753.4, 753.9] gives 158.4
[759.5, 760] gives 160.5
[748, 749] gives 155.1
